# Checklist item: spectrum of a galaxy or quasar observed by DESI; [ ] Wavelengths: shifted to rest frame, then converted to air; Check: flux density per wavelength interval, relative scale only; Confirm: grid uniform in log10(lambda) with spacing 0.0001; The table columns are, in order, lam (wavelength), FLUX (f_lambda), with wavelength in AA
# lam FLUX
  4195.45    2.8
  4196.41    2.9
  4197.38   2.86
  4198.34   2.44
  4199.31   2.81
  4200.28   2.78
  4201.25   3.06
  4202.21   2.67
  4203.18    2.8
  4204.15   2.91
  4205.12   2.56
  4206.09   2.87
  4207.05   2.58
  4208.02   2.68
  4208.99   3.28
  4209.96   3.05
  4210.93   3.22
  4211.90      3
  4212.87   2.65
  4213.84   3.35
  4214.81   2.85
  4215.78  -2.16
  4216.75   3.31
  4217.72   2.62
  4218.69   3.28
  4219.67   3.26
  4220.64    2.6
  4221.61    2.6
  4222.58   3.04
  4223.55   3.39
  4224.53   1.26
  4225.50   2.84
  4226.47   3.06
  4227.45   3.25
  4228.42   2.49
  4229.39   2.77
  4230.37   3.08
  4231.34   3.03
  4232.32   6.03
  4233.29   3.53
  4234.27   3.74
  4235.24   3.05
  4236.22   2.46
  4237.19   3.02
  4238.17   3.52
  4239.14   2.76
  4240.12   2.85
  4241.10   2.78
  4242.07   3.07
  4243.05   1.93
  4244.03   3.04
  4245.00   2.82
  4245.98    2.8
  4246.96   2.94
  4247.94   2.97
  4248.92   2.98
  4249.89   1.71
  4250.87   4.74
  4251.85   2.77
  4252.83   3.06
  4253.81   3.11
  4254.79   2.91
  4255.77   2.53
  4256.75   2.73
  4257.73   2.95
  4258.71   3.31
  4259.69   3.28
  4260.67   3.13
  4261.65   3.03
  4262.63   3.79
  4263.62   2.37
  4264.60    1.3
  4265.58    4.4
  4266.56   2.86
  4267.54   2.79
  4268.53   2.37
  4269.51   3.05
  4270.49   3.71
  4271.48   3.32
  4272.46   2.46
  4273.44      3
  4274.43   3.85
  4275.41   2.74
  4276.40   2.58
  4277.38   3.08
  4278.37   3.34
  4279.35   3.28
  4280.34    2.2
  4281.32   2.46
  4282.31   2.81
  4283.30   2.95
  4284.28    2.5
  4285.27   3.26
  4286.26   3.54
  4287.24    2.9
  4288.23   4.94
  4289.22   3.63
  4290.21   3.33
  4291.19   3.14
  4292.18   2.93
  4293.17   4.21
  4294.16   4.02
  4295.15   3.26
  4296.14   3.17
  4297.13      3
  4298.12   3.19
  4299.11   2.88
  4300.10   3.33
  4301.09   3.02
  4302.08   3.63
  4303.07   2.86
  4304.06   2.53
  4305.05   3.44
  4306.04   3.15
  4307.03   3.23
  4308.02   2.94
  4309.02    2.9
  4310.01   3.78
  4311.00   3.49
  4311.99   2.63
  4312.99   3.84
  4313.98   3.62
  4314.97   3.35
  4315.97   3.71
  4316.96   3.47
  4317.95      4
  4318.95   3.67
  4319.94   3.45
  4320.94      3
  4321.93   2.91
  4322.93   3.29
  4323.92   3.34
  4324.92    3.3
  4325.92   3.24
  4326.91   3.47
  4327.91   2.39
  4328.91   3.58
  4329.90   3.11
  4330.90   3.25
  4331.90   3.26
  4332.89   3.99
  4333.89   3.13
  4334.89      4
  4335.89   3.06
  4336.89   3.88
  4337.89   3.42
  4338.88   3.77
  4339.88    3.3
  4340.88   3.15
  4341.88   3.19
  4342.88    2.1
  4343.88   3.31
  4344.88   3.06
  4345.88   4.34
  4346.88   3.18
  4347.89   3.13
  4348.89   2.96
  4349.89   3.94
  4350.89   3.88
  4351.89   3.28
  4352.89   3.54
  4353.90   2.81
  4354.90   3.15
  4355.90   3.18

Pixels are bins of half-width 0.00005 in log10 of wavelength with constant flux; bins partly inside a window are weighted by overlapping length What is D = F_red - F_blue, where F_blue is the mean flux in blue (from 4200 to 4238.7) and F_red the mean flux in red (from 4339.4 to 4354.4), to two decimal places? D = 0.39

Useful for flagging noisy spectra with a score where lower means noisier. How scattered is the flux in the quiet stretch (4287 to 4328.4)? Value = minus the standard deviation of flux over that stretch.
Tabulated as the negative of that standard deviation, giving -0.47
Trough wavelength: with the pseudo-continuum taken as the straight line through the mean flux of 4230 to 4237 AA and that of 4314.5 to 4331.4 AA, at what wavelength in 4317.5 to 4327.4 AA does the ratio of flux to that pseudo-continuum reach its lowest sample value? 4321.93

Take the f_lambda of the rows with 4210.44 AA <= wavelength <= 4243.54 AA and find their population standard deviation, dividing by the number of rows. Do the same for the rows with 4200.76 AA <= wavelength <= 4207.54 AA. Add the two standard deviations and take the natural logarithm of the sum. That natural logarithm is 0.25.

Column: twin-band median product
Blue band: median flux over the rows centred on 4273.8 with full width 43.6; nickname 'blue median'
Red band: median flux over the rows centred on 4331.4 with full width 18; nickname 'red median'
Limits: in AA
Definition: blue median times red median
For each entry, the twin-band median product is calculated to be 10.1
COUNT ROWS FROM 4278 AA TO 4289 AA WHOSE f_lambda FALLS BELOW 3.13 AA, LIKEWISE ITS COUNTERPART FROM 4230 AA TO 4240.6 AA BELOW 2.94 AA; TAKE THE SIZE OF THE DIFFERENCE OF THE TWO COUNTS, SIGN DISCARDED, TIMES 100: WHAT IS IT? 300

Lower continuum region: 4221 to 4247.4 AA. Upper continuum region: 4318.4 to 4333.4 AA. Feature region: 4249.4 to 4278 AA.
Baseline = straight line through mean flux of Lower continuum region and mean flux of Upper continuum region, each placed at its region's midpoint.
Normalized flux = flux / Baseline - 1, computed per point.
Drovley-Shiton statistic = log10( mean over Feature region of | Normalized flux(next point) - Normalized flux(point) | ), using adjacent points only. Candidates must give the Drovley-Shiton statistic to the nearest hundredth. -0.61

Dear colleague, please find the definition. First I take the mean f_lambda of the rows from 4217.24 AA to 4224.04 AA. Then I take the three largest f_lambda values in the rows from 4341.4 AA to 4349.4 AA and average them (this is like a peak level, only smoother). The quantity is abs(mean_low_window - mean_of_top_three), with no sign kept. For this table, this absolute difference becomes 0.6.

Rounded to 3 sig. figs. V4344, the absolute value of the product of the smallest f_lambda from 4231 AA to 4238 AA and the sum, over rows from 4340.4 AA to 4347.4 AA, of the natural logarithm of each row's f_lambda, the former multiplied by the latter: 19.7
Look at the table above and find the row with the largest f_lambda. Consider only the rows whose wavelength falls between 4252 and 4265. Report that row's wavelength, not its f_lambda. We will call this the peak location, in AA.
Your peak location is 4262.63 AA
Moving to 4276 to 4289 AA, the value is 4288.23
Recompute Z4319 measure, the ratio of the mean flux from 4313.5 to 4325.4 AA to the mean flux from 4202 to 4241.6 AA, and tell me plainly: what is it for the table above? 1.19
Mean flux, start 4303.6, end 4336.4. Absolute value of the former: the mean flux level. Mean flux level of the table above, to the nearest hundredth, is 3.32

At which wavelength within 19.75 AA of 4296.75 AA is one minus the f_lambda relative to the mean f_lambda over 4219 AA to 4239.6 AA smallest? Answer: 4288.23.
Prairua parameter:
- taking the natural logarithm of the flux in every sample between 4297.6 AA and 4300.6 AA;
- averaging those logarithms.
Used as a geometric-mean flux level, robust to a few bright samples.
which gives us 1.14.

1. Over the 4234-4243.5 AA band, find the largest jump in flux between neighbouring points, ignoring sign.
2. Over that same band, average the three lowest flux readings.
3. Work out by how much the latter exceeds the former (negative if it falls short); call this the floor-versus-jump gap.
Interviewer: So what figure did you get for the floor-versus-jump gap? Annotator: 1.2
